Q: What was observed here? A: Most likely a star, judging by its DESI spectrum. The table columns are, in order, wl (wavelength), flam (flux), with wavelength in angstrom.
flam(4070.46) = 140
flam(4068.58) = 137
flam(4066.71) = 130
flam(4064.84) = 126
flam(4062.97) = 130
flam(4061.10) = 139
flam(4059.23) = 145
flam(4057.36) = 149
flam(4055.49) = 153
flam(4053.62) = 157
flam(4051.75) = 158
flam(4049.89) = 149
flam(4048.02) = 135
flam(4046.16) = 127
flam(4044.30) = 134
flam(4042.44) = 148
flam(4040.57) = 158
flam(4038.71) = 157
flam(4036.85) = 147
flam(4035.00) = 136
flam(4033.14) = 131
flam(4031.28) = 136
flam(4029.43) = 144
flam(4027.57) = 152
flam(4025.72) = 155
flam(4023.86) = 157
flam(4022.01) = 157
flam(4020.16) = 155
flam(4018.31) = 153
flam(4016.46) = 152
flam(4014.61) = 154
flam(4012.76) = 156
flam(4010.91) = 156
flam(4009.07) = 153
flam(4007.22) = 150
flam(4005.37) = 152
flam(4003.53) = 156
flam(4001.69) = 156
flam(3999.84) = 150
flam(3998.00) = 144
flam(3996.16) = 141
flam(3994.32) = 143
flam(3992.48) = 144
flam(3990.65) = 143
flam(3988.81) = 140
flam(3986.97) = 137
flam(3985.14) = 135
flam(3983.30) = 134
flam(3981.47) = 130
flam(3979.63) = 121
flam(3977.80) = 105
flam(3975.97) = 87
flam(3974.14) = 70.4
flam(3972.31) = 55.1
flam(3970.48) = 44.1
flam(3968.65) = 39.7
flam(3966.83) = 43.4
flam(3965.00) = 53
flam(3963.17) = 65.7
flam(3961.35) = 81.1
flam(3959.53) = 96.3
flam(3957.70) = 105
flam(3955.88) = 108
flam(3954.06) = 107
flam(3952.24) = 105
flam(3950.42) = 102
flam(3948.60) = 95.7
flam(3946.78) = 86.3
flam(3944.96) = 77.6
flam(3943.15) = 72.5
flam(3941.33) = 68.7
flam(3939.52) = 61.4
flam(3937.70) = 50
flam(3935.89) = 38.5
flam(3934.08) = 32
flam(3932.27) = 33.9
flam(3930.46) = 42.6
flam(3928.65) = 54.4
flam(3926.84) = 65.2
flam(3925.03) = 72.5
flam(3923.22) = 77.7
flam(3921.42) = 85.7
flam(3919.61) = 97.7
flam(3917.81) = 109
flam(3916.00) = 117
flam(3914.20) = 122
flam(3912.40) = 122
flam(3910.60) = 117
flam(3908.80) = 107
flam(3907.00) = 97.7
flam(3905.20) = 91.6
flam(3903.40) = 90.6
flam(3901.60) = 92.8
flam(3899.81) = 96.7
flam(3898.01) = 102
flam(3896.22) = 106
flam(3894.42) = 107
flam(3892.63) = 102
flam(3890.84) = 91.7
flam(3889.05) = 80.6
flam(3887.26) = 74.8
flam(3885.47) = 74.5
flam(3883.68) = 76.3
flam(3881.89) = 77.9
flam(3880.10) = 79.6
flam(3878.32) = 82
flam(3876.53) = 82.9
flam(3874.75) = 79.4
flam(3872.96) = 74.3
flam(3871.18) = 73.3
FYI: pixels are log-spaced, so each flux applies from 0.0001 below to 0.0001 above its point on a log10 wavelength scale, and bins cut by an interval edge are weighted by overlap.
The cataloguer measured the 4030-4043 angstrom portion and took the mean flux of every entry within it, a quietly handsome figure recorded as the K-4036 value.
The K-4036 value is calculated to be 145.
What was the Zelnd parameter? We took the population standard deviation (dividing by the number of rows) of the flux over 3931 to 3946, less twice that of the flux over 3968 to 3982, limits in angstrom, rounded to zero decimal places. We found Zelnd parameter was -48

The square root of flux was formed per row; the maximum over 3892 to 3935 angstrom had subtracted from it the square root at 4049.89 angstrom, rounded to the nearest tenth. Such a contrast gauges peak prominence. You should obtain -1.2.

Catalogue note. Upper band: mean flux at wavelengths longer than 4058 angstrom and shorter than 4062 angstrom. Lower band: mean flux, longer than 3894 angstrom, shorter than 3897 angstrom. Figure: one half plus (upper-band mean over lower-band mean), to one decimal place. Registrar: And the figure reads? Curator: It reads 1.8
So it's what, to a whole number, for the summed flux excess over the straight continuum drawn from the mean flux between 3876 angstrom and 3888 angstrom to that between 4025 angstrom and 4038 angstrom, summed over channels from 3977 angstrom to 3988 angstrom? 31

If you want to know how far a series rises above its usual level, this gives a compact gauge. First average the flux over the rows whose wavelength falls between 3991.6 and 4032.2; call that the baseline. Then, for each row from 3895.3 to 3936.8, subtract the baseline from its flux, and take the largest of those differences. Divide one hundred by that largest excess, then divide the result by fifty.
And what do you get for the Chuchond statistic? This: -0.1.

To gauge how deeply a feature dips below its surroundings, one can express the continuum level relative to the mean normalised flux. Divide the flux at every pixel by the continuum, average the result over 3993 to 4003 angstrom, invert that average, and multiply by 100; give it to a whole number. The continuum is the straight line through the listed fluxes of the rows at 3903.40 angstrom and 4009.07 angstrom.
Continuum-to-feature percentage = 100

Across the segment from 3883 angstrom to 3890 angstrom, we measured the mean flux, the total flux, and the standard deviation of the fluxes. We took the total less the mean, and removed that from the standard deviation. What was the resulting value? -227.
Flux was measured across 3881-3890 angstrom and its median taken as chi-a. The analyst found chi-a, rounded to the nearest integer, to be 76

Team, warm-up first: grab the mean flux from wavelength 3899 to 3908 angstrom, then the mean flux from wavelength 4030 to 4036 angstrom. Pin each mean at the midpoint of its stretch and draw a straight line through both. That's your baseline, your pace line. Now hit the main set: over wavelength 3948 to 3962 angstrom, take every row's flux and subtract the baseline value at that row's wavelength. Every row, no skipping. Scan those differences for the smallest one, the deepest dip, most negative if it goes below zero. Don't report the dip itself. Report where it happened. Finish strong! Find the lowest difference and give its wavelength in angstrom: 3961.35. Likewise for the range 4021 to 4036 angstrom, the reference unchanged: 4033.14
